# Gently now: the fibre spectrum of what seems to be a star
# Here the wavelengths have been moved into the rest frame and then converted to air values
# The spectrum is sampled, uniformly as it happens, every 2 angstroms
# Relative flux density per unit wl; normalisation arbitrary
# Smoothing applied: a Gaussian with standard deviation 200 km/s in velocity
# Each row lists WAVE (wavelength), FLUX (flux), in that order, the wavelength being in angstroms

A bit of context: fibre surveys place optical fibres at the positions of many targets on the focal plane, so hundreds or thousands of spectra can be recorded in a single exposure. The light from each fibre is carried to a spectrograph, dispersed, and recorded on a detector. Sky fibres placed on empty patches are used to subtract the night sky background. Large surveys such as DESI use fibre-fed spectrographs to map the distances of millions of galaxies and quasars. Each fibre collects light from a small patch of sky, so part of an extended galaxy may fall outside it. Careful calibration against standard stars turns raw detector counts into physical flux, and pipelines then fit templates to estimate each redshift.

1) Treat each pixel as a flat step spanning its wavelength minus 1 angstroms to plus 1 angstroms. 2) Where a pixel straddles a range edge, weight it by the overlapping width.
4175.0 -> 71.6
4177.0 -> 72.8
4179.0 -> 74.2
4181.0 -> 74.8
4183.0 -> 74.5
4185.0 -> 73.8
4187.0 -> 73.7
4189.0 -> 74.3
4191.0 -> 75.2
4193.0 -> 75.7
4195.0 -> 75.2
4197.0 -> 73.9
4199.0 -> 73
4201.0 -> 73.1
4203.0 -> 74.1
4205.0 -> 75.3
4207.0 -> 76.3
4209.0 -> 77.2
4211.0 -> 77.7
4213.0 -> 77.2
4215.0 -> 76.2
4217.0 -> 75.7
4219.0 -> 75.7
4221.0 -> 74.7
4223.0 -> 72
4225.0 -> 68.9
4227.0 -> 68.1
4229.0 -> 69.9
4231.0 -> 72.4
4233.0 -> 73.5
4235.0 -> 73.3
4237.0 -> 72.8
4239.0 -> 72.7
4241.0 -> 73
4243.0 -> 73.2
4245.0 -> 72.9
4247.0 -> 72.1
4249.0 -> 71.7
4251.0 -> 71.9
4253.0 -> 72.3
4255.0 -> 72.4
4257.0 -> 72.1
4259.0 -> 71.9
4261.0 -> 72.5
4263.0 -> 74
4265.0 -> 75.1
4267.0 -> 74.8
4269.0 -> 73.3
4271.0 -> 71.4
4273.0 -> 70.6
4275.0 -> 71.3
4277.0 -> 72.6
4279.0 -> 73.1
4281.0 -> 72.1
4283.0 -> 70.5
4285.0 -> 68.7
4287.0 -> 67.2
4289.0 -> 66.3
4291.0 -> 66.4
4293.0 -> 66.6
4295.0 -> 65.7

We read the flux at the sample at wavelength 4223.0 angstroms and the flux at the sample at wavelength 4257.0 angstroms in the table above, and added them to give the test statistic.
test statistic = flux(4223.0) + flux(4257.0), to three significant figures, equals 144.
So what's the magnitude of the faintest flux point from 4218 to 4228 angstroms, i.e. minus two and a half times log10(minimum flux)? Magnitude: -4.58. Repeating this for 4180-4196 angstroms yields -4.67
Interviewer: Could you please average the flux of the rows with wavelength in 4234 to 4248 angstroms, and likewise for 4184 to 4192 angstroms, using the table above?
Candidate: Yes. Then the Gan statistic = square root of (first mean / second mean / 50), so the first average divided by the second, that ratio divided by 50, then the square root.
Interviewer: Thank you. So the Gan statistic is 0.140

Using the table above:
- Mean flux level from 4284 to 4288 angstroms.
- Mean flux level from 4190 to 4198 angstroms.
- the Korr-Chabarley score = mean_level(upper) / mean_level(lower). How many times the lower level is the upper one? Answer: 0.91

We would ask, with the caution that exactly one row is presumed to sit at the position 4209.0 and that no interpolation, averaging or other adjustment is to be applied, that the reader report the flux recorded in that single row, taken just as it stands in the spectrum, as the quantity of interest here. 77.2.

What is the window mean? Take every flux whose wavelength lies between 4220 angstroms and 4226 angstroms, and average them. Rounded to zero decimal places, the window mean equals 72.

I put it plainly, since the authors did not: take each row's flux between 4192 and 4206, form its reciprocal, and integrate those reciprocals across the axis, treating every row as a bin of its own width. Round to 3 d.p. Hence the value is 0.188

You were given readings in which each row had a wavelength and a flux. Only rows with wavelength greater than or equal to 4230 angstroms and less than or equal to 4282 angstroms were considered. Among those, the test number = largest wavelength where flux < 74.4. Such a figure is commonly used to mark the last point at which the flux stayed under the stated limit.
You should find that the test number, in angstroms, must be 4281.0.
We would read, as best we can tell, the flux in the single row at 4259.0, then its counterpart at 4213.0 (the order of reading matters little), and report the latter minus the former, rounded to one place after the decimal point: 5.3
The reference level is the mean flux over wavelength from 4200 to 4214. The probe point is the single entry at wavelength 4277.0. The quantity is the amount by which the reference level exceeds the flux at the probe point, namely 3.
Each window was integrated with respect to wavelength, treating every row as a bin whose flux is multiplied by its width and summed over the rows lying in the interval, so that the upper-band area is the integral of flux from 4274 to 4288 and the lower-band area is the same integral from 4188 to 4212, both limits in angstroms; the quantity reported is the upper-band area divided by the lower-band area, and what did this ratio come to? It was 0.5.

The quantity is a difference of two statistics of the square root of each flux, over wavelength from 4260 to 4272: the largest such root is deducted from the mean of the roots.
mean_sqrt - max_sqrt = -0.092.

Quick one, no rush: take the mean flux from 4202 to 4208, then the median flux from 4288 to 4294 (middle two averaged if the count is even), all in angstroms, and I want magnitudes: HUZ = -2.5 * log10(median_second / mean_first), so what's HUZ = 0.14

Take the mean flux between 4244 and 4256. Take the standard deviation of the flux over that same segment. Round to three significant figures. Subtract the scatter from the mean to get 71.8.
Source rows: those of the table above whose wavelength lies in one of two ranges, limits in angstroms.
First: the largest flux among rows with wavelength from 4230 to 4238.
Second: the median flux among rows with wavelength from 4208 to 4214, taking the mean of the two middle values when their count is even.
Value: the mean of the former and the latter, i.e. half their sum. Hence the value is 75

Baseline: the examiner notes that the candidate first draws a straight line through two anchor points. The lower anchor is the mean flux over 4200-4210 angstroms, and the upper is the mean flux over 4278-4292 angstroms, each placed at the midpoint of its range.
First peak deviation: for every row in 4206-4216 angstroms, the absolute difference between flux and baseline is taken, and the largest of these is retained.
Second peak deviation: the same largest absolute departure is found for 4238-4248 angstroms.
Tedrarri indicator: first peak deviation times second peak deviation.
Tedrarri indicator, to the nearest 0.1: 2.5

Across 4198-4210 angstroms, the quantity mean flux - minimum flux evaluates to 1.8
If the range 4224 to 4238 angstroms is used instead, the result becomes 3.2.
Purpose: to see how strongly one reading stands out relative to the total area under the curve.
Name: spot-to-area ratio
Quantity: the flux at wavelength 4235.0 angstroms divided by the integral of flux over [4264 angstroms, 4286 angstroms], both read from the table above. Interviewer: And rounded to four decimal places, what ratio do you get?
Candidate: 0.0462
